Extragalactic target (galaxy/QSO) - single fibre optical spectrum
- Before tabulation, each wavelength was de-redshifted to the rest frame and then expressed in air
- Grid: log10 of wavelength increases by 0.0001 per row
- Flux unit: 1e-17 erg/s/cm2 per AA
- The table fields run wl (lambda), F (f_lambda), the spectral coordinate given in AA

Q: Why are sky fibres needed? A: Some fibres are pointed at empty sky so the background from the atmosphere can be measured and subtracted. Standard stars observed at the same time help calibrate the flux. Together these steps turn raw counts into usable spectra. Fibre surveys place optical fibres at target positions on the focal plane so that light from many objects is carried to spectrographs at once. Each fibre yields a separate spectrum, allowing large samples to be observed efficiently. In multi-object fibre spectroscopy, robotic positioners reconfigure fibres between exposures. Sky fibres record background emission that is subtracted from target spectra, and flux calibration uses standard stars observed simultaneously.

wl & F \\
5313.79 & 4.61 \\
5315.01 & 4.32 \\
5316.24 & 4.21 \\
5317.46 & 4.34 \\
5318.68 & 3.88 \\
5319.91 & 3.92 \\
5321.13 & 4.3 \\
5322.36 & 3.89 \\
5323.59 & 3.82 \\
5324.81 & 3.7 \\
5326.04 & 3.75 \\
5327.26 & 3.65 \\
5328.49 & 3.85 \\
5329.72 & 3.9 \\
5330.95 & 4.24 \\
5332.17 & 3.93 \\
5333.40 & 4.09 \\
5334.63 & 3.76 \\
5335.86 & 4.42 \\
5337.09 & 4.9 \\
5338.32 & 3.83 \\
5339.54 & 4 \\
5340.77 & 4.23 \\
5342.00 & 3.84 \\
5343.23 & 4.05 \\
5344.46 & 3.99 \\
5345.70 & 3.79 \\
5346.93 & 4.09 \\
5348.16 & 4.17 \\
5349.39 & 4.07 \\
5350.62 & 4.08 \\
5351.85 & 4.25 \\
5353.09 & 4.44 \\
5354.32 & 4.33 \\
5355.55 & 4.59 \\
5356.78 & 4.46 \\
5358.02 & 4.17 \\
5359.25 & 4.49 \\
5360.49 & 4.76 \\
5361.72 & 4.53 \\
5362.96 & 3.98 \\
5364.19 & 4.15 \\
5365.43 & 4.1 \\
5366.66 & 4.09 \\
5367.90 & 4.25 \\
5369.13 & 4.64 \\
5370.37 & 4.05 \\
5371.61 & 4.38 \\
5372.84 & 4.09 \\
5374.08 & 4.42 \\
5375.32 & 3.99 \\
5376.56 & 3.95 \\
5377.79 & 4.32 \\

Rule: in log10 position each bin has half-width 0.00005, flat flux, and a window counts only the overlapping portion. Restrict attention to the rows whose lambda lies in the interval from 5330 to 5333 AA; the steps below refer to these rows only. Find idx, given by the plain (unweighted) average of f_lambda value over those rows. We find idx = 4.1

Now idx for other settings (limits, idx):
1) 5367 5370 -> 4.4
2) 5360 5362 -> 4.6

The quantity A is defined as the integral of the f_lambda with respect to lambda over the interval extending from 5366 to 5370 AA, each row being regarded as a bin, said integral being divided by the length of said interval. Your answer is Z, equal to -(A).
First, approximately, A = 4.31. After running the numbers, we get -4.31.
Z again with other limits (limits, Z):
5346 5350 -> -4.09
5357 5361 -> -4.45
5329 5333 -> -4.02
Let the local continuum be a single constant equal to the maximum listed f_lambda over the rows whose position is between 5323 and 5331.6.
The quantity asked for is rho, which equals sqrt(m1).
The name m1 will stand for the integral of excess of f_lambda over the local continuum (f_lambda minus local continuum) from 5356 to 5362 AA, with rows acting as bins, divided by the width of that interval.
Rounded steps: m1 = 0.24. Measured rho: 0.49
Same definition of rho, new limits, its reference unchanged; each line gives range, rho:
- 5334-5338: 0.28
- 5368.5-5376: 0.14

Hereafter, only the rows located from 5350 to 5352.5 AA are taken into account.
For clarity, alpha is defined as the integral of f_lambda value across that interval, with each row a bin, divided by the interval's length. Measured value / 4.16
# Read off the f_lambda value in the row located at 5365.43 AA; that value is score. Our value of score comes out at 4.1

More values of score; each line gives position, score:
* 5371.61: 4.38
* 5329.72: 3.9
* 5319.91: 3.92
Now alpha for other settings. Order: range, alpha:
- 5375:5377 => 3.96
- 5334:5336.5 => 4.09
